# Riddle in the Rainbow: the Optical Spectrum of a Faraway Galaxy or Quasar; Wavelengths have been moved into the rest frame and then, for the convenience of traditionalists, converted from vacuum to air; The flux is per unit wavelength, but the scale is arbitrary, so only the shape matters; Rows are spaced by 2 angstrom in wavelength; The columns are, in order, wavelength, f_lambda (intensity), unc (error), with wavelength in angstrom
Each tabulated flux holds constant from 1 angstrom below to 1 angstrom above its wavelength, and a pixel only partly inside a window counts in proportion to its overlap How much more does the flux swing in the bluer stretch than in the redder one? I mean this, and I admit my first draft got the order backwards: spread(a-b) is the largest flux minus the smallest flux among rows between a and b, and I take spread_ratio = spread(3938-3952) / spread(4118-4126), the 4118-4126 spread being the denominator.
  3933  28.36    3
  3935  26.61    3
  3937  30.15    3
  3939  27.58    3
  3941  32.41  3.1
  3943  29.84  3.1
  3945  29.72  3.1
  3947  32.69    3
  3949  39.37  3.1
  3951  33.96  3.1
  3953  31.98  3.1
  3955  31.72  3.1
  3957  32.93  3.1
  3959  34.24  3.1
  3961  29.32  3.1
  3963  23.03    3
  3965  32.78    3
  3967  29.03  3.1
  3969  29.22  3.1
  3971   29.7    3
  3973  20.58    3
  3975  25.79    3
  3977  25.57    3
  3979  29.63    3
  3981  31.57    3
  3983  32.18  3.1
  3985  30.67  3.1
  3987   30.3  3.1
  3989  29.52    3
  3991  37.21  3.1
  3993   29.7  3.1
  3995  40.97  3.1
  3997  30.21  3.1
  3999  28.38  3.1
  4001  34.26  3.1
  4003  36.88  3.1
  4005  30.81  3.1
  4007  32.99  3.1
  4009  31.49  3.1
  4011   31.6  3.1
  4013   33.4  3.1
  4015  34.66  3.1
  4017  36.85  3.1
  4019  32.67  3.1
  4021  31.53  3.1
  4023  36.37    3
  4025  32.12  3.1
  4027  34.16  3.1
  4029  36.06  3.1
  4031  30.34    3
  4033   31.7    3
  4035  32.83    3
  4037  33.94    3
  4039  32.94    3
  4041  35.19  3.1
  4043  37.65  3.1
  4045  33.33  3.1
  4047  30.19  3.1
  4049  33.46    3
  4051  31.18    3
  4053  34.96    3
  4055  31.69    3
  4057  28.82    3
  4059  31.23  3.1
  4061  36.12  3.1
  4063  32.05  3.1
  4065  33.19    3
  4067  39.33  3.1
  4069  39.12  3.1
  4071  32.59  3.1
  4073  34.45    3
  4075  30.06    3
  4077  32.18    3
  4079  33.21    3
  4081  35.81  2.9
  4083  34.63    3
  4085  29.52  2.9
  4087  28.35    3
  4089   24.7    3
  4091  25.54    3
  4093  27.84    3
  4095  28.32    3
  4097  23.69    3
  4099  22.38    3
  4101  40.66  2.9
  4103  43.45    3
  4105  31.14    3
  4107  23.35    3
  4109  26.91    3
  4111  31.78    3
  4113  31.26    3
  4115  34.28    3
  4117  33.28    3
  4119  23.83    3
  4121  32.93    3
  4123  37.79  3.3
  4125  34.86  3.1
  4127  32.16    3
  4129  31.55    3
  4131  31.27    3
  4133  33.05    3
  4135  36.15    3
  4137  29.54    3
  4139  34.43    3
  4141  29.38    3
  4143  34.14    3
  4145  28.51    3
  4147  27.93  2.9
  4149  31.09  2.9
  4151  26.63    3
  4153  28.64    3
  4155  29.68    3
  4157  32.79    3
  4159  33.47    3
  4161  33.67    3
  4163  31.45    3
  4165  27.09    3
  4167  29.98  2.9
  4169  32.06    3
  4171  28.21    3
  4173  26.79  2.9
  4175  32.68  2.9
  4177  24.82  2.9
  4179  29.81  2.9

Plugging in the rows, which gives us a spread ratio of 0.8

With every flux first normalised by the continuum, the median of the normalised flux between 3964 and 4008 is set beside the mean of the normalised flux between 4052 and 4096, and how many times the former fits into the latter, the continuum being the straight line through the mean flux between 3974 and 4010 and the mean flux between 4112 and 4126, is 1.04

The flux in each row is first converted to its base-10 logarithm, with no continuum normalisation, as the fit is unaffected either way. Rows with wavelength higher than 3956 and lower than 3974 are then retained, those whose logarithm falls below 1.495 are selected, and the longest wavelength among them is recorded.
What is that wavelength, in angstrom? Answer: 3973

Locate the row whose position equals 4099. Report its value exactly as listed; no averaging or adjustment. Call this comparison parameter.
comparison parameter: 22.38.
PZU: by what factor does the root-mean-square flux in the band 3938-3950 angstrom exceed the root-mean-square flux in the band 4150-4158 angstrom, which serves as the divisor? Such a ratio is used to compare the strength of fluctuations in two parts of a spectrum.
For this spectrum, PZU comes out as 1.09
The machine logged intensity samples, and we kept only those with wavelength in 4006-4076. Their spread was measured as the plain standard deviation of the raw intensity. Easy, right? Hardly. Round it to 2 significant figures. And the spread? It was 2.5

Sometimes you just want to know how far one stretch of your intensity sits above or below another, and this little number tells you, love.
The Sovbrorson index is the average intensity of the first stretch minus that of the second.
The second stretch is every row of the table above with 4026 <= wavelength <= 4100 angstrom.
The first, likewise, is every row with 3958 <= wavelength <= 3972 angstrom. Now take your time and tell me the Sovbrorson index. -2.3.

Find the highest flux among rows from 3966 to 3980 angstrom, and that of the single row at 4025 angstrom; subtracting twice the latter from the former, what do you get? -35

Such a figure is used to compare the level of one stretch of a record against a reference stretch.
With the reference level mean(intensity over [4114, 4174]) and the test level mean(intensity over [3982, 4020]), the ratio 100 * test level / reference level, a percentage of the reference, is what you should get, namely 105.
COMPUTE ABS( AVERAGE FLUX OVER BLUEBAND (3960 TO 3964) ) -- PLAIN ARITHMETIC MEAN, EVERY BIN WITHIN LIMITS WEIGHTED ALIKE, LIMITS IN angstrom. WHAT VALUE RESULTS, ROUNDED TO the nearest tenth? 26.2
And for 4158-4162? 33.6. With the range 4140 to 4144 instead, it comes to 31.8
